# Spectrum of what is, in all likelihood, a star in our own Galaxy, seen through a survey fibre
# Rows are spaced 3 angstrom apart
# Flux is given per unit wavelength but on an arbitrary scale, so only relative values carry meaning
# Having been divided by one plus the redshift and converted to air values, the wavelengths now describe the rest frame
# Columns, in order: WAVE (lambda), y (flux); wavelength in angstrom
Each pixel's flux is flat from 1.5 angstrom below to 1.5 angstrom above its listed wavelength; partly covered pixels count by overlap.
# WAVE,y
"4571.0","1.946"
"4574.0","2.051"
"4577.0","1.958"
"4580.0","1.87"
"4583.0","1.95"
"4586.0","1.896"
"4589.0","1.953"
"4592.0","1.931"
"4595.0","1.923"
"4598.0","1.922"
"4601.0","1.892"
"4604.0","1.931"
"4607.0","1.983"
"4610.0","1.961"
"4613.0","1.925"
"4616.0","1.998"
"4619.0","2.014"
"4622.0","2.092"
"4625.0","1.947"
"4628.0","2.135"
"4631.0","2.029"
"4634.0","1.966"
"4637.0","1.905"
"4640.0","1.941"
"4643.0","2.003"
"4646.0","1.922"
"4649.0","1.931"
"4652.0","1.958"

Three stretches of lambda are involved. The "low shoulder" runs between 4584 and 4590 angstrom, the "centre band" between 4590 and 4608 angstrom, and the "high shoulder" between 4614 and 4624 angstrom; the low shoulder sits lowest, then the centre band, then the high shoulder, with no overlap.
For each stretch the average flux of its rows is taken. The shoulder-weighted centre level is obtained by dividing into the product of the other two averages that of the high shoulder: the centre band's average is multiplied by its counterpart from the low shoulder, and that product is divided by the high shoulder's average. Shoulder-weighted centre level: 1.83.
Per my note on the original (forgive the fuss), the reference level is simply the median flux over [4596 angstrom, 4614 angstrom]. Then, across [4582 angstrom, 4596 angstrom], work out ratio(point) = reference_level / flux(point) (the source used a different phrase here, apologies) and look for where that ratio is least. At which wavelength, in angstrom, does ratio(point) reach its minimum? 4589.0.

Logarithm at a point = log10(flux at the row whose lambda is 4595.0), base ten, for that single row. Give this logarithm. 0.284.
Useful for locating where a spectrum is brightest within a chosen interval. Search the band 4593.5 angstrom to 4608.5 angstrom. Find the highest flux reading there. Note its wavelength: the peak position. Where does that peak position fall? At 4607.0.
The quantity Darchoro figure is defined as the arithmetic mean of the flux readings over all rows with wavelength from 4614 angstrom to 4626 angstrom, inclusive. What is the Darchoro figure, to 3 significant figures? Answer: 2.01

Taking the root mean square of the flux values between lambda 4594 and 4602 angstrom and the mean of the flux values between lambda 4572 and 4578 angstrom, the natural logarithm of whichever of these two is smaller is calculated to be 0.648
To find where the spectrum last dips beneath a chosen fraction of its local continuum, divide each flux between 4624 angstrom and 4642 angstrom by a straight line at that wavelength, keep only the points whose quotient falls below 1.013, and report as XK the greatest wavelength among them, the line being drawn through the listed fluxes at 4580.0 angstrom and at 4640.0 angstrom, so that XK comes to 4640.0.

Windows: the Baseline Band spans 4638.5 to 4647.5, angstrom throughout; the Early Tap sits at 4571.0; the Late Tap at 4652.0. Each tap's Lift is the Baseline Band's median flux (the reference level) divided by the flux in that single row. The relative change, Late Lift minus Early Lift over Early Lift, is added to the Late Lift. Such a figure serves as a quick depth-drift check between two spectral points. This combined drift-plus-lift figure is 0.99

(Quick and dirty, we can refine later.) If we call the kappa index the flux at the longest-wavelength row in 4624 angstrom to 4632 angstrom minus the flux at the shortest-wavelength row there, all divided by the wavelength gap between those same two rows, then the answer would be 0.014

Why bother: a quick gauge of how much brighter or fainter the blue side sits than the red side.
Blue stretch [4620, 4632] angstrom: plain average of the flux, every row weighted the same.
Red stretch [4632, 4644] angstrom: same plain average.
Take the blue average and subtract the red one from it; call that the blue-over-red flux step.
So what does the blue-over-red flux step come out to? 0.10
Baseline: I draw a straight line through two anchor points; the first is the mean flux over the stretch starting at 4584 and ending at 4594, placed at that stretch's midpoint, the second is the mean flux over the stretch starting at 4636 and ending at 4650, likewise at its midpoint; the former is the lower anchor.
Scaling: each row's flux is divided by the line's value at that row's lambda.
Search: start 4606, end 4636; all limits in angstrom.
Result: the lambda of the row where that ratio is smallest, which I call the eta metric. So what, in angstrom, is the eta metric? 4613.0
